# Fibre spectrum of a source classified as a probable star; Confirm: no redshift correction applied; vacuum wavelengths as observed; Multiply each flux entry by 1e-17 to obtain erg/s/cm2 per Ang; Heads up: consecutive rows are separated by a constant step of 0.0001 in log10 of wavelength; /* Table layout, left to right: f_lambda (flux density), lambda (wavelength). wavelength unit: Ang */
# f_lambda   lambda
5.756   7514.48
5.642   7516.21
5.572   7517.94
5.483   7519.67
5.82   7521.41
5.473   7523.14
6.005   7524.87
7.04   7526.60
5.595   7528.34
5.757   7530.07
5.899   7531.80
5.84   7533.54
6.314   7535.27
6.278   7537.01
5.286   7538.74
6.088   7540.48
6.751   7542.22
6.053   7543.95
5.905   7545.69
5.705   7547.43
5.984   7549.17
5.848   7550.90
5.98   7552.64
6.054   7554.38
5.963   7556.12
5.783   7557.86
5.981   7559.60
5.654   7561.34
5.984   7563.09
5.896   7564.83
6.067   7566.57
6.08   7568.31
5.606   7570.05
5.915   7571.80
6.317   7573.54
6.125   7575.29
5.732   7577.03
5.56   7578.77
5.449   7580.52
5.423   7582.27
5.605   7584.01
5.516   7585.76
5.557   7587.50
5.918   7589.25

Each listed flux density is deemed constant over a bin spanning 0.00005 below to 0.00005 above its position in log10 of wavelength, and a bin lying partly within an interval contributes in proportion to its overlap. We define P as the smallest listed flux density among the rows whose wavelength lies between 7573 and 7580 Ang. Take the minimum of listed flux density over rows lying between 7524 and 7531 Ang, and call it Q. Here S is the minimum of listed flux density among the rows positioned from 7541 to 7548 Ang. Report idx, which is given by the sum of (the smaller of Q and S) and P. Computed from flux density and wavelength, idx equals 11.2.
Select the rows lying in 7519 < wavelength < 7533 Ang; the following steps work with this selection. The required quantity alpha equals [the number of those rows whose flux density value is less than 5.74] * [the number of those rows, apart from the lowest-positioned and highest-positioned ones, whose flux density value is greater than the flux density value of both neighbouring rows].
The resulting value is 6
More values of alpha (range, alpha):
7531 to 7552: 6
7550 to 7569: 3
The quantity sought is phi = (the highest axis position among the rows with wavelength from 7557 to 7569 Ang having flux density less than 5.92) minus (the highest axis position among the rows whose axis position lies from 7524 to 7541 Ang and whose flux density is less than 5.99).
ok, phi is 26.1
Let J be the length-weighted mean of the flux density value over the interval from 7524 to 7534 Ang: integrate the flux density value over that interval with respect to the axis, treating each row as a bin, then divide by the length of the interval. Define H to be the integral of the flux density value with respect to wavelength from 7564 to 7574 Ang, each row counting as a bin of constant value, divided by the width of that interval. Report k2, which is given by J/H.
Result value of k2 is 1.01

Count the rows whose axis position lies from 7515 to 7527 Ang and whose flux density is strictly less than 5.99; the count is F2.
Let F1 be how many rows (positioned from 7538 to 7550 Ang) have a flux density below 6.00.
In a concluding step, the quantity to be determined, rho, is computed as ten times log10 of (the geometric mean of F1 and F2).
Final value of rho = 6.5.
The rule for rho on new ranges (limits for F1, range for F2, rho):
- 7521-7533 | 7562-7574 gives 6.5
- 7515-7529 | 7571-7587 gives 8.1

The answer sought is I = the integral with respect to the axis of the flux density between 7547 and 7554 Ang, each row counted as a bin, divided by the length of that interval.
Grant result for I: 5.91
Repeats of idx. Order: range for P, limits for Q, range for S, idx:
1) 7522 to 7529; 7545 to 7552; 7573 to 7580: 11.0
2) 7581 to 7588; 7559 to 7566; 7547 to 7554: 11.1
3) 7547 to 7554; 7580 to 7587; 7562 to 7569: 11.1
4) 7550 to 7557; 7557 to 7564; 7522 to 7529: 11.3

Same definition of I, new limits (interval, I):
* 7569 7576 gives 5.98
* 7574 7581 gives 5.77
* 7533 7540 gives 5.94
